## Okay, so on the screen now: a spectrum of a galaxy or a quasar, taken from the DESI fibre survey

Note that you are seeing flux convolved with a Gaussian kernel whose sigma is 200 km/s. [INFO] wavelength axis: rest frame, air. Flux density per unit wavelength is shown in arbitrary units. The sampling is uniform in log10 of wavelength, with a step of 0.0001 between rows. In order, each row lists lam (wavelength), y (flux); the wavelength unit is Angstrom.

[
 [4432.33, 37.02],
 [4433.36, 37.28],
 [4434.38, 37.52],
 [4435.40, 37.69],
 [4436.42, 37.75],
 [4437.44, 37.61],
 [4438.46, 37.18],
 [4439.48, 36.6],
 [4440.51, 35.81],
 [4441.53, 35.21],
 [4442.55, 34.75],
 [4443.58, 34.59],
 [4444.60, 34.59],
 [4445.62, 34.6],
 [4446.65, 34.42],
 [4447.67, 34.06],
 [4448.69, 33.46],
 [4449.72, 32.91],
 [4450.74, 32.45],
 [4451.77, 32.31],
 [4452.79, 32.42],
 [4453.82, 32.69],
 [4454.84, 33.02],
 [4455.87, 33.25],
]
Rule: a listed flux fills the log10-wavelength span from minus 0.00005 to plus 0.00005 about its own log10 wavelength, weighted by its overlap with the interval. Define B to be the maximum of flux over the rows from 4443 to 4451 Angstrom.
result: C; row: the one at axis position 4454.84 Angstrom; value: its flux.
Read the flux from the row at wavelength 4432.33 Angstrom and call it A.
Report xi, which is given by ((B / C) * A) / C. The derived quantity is 1.17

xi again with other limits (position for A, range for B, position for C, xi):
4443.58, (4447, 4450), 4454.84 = 1.08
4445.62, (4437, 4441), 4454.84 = 1.19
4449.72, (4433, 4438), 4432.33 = 0.91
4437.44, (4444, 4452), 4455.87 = 1.18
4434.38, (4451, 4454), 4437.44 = 0.87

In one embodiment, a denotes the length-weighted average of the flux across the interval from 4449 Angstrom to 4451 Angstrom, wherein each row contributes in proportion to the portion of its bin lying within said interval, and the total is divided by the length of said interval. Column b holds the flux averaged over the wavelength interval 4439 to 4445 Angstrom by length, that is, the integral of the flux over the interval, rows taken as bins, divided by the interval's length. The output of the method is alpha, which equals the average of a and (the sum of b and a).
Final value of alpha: 50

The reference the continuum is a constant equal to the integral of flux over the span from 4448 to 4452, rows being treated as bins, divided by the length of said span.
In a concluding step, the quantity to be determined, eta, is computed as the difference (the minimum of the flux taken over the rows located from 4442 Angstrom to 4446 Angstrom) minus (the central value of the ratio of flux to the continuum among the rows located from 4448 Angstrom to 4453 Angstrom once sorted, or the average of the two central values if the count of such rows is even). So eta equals 33.6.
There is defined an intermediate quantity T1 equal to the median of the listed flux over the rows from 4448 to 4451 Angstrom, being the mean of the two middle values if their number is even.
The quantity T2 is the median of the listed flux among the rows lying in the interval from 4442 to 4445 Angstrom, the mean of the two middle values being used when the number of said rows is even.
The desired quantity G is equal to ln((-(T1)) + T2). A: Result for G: 0.5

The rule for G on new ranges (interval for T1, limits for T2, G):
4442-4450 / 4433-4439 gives 1.1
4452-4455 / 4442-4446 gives 0.6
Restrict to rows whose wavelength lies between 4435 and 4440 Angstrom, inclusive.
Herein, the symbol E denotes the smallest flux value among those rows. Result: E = 36.6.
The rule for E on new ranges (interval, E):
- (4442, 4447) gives 34.42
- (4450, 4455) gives 32.31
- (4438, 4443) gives 34.75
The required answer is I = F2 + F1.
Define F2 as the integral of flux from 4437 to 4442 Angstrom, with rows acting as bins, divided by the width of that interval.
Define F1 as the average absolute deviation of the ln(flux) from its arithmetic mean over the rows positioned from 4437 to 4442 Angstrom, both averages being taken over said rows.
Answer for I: 36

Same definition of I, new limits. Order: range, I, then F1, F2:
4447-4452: 33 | 0.017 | 33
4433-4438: 38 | 0.004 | 38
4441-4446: 35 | 0.005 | 35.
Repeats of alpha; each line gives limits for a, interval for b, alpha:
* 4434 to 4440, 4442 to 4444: 55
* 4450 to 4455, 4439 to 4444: 50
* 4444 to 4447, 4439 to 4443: 52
